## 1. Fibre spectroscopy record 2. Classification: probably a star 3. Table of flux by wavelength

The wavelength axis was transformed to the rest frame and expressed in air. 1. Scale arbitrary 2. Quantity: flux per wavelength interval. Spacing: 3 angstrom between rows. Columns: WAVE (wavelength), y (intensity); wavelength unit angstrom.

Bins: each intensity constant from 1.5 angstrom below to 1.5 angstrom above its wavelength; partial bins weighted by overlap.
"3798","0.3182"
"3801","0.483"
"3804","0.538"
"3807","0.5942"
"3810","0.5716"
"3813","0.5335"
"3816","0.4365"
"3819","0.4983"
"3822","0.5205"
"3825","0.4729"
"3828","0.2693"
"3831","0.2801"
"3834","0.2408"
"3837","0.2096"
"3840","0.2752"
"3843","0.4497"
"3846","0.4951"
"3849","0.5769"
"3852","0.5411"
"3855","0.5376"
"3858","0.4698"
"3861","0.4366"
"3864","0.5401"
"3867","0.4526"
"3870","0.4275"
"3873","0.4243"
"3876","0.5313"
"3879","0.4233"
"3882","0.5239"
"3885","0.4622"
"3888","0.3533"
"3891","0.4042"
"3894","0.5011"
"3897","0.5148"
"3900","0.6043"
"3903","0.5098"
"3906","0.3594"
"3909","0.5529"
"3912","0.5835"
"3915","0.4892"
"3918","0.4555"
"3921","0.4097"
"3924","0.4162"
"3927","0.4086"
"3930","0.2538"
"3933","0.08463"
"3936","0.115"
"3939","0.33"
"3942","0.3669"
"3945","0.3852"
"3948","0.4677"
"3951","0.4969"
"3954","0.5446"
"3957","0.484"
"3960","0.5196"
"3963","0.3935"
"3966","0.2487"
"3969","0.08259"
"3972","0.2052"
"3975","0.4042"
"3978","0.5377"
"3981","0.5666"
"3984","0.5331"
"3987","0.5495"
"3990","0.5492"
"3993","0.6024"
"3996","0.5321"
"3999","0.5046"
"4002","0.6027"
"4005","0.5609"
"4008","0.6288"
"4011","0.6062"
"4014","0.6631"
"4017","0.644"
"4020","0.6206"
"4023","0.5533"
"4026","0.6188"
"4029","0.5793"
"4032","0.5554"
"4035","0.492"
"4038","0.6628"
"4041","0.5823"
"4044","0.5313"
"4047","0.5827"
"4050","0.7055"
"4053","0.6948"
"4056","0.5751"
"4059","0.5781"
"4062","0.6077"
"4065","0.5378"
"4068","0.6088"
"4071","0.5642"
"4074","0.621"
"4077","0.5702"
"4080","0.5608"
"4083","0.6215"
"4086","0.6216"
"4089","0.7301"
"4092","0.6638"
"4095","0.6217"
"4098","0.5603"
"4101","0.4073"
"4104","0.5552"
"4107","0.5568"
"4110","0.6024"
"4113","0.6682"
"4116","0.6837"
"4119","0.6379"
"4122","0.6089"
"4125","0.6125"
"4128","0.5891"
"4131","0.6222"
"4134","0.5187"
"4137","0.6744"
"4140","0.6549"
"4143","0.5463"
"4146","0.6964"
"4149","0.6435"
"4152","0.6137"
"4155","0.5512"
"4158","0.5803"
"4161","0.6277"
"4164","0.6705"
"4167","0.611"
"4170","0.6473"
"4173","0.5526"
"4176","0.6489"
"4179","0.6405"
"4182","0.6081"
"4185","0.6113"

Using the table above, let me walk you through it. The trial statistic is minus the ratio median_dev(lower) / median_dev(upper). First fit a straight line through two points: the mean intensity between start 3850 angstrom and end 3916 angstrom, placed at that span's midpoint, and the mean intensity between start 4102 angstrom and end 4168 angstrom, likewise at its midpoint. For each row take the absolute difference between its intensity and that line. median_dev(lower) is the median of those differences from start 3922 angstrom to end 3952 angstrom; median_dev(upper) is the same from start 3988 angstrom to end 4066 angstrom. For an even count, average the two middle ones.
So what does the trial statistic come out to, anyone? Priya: -3.5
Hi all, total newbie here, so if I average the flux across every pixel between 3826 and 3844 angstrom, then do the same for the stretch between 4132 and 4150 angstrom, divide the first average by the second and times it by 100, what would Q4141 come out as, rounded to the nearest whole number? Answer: 46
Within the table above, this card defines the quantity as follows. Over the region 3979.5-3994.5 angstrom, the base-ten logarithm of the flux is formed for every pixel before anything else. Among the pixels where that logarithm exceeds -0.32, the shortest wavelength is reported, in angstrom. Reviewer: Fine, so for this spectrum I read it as 3981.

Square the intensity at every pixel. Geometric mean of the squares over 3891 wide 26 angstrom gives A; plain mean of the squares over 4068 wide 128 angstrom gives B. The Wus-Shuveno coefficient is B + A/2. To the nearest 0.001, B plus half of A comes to 0.477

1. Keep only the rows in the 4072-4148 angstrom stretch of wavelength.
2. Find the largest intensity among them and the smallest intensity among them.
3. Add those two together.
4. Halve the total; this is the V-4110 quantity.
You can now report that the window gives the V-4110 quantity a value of 0.569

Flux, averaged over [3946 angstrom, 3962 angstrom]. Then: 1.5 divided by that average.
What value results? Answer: 3.0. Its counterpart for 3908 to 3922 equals 3.0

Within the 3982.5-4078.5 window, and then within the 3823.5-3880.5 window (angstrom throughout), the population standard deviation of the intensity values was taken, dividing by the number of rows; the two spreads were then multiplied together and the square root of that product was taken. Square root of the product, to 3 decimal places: 0.075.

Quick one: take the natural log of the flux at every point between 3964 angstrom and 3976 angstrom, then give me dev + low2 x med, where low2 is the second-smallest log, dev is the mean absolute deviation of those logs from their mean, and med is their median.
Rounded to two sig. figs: 2.8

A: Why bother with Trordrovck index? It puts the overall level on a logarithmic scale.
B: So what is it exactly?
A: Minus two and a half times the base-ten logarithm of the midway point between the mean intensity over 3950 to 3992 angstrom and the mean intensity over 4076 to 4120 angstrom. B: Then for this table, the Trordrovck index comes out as 0.71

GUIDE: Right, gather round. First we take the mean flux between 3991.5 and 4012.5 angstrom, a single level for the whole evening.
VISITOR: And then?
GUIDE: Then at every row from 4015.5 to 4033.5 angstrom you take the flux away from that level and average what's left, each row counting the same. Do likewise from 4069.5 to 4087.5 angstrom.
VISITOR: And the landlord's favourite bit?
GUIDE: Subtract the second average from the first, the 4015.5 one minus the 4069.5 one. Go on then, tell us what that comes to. 0.00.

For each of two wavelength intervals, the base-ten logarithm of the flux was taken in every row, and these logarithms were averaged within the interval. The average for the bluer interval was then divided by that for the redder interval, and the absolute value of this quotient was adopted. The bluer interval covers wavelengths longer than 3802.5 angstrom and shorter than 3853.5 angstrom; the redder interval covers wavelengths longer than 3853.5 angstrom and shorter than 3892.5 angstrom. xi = 1.1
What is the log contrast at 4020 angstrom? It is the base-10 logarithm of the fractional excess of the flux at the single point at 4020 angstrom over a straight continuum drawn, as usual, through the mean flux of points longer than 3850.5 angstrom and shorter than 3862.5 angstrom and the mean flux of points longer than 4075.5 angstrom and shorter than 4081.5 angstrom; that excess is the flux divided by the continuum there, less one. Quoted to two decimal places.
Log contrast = -0.87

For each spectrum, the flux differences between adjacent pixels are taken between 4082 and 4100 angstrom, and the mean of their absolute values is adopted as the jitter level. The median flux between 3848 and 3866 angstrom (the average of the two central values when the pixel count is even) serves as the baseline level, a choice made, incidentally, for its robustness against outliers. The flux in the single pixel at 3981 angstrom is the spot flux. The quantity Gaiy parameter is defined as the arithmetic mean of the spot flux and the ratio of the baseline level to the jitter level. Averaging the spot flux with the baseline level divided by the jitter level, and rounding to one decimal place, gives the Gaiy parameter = 5.1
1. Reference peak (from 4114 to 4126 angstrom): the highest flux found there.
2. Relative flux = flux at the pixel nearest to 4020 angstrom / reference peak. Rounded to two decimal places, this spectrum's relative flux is 0.91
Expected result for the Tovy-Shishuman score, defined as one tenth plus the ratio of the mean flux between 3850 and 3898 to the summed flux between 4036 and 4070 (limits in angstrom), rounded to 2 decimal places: 0.17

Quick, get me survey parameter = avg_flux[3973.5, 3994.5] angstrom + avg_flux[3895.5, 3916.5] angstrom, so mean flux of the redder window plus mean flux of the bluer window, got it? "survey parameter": 1.05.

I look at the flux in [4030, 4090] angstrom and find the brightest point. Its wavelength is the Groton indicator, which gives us 4089 angstrom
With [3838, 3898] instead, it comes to 3849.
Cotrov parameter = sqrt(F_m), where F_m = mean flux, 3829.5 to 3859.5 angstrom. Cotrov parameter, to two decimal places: 0.64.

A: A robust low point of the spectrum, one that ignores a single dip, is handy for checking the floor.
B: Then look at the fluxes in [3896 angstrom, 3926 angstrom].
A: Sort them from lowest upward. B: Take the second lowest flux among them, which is 0.4097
